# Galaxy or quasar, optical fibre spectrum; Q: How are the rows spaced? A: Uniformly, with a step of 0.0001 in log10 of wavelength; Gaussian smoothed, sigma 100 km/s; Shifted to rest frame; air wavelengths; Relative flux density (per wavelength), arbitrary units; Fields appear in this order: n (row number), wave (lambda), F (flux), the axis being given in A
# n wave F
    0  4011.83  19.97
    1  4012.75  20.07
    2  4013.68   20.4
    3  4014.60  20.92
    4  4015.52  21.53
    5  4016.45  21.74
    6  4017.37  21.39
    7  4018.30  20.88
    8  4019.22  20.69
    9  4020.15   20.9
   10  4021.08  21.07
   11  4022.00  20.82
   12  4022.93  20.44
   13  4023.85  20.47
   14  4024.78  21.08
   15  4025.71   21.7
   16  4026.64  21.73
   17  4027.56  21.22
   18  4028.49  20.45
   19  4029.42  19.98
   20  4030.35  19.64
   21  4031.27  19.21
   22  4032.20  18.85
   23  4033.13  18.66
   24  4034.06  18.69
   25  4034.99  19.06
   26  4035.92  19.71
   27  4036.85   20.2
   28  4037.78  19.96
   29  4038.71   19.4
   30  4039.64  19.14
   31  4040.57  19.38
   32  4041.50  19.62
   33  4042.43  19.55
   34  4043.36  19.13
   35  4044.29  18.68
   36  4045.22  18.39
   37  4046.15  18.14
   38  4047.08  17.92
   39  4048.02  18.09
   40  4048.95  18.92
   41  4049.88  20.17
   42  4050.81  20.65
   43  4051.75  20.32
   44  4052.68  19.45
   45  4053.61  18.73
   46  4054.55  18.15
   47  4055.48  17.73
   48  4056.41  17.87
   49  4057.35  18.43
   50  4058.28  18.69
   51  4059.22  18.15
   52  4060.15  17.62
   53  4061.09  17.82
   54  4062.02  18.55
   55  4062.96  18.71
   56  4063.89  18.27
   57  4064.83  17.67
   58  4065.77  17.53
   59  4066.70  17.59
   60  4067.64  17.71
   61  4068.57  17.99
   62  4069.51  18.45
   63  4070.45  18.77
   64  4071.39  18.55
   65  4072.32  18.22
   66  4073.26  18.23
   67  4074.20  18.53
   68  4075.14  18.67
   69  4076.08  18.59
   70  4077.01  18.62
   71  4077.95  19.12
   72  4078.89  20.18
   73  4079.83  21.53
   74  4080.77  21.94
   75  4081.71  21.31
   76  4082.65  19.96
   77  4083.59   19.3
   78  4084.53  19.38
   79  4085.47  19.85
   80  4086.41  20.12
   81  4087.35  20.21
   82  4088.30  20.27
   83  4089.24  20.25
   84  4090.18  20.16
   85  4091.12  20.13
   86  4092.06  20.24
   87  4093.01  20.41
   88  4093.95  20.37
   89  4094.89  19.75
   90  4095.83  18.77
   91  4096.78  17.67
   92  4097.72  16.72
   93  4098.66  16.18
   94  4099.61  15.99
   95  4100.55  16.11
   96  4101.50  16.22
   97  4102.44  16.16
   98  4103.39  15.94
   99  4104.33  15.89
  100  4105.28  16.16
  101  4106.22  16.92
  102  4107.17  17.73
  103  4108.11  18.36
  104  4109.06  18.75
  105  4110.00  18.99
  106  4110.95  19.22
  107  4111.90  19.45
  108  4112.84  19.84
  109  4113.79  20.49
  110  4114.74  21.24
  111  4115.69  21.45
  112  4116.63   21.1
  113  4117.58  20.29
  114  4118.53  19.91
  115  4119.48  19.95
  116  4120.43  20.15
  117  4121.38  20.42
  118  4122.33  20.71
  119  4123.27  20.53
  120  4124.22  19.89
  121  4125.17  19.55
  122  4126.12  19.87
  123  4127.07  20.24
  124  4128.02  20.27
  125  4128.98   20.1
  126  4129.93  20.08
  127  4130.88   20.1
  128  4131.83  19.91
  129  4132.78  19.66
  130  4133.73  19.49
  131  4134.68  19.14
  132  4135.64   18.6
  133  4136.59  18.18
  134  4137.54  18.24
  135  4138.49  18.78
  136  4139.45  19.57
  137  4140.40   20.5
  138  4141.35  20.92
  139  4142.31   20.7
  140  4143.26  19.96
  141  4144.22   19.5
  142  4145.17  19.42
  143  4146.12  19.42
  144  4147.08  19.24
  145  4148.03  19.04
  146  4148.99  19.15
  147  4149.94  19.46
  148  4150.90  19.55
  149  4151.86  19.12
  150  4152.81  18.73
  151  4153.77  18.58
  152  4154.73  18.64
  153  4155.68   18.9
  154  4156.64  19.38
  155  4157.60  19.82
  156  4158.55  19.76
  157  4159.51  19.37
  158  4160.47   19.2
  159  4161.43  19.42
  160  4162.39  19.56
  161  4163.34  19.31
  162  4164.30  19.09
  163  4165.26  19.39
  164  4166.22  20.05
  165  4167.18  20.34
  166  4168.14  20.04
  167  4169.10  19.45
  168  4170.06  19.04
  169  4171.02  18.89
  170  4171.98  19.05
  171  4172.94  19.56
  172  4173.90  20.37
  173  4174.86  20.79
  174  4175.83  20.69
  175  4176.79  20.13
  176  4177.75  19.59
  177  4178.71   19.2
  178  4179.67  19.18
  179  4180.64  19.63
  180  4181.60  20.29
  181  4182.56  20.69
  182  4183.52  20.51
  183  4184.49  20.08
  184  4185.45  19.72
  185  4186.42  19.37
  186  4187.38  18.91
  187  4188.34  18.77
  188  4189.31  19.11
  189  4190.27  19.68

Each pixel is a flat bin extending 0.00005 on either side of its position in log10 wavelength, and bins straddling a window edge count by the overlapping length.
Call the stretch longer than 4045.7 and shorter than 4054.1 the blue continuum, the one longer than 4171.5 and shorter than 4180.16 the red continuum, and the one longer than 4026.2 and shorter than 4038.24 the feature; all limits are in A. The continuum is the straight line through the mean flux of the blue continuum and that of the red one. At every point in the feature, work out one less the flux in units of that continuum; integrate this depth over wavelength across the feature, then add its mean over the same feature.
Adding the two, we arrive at -0.51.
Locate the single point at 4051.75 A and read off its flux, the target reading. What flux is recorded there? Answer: 20.32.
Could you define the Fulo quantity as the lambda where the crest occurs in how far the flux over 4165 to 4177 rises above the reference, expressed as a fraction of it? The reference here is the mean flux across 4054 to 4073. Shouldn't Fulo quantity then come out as 4174.86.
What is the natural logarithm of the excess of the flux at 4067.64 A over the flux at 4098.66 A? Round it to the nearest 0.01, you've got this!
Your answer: 0.43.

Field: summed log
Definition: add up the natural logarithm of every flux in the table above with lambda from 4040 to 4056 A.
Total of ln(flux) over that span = 50.0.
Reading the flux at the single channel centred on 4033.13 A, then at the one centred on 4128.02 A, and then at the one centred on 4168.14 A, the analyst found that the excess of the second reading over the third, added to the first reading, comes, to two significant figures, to 19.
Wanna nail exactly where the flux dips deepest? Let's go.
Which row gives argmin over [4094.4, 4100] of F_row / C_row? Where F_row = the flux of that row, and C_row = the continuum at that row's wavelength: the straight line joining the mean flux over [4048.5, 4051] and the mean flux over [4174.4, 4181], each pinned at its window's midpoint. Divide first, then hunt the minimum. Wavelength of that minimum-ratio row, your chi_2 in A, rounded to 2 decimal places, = 4099.61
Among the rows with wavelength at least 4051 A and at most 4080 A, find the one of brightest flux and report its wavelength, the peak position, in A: 4079.83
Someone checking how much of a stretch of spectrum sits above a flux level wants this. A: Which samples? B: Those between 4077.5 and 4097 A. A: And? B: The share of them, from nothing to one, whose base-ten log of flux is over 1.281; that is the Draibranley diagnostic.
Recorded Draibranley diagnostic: 0.90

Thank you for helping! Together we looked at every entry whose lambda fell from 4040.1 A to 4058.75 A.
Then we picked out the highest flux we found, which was 20.65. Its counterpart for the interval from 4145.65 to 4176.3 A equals 20.79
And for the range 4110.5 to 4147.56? 21.45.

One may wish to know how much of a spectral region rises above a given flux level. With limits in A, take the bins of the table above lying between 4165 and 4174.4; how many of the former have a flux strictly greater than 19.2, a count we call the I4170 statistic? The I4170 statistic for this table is 7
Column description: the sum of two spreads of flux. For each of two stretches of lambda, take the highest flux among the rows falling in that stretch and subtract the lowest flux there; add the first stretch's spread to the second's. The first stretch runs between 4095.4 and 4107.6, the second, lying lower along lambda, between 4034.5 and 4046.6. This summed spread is 4.9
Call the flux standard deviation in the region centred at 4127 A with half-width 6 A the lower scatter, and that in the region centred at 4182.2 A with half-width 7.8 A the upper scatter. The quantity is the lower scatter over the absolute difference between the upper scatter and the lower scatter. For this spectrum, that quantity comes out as 1.0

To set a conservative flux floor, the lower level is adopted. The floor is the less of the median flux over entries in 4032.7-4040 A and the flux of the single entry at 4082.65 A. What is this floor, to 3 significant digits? 19.3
